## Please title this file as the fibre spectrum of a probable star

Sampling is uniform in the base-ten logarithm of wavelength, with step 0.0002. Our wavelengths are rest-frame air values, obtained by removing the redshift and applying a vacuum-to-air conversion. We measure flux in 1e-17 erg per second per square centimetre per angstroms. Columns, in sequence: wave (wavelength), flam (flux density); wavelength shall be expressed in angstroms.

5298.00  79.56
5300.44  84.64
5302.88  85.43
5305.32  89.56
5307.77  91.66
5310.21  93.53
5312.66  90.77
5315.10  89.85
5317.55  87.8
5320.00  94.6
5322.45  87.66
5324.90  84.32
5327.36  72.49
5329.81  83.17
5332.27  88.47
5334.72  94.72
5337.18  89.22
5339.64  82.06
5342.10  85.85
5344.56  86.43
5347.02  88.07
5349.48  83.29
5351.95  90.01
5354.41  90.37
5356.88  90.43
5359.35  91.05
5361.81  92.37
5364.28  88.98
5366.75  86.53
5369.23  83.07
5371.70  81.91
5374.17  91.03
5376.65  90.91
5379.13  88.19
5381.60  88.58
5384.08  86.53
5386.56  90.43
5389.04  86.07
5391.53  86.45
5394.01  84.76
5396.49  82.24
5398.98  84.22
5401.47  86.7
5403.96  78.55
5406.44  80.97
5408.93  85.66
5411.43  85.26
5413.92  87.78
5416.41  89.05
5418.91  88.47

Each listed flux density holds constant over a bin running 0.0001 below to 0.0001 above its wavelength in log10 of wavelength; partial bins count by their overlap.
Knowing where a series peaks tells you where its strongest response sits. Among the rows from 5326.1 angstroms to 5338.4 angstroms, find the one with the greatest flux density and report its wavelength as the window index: 5334.72 angstroms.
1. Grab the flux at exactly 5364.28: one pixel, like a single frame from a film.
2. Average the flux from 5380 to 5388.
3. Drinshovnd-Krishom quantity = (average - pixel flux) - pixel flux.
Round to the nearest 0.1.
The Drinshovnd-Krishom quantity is -89.4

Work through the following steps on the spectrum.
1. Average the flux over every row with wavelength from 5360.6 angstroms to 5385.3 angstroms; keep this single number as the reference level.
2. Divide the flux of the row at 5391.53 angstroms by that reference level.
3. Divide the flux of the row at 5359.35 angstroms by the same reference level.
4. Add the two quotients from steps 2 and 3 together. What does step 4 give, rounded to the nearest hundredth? 2.02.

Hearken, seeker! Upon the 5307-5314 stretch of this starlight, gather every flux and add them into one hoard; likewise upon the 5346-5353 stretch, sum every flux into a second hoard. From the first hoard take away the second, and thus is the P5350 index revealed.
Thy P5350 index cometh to 15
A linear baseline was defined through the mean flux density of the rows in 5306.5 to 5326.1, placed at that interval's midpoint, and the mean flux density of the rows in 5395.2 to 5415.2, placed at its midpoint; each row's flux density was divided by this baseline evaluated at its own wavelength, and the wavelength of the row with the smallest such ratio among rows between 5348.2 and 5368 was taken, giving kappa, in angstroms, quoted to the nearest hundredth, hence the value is 5349.48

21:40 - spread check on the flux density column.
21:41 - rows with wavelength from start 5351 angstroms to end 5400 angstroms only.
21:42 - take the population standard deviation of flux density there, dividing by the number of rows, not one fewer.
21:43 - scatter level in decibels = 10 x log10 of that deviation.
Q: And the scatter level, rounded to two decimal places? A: 4.97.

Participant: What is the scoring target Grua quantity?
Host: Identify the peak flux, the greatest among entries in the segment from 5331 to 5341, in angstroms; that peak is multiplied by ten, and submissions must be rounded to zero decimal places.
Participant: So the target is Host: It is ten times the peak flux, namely 947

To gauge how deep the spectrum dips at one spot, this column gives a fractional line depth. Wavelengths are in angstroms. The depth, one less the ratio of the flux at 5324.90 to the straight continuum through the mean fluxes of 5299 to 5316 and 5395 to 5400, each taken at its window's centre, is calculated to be 0.04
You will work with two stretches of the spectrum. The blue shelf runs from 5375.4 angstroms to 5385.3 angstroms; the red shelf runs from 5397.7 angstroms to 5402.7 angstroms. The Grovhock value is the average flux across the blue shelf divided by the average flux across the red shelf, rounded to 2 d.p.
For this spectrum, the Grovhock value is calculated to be 1.04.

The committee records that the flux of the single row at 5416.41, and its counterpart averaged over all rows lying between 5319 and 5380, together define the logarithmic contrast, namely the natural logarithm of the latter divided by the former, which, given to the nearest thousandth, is -0.019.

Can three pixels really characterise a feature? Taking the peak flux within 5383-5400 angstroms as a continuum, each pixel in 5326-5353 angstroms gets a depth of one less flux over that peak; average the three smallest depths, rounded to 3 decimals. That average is -0.010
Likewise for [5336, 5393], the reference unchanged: -0.012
